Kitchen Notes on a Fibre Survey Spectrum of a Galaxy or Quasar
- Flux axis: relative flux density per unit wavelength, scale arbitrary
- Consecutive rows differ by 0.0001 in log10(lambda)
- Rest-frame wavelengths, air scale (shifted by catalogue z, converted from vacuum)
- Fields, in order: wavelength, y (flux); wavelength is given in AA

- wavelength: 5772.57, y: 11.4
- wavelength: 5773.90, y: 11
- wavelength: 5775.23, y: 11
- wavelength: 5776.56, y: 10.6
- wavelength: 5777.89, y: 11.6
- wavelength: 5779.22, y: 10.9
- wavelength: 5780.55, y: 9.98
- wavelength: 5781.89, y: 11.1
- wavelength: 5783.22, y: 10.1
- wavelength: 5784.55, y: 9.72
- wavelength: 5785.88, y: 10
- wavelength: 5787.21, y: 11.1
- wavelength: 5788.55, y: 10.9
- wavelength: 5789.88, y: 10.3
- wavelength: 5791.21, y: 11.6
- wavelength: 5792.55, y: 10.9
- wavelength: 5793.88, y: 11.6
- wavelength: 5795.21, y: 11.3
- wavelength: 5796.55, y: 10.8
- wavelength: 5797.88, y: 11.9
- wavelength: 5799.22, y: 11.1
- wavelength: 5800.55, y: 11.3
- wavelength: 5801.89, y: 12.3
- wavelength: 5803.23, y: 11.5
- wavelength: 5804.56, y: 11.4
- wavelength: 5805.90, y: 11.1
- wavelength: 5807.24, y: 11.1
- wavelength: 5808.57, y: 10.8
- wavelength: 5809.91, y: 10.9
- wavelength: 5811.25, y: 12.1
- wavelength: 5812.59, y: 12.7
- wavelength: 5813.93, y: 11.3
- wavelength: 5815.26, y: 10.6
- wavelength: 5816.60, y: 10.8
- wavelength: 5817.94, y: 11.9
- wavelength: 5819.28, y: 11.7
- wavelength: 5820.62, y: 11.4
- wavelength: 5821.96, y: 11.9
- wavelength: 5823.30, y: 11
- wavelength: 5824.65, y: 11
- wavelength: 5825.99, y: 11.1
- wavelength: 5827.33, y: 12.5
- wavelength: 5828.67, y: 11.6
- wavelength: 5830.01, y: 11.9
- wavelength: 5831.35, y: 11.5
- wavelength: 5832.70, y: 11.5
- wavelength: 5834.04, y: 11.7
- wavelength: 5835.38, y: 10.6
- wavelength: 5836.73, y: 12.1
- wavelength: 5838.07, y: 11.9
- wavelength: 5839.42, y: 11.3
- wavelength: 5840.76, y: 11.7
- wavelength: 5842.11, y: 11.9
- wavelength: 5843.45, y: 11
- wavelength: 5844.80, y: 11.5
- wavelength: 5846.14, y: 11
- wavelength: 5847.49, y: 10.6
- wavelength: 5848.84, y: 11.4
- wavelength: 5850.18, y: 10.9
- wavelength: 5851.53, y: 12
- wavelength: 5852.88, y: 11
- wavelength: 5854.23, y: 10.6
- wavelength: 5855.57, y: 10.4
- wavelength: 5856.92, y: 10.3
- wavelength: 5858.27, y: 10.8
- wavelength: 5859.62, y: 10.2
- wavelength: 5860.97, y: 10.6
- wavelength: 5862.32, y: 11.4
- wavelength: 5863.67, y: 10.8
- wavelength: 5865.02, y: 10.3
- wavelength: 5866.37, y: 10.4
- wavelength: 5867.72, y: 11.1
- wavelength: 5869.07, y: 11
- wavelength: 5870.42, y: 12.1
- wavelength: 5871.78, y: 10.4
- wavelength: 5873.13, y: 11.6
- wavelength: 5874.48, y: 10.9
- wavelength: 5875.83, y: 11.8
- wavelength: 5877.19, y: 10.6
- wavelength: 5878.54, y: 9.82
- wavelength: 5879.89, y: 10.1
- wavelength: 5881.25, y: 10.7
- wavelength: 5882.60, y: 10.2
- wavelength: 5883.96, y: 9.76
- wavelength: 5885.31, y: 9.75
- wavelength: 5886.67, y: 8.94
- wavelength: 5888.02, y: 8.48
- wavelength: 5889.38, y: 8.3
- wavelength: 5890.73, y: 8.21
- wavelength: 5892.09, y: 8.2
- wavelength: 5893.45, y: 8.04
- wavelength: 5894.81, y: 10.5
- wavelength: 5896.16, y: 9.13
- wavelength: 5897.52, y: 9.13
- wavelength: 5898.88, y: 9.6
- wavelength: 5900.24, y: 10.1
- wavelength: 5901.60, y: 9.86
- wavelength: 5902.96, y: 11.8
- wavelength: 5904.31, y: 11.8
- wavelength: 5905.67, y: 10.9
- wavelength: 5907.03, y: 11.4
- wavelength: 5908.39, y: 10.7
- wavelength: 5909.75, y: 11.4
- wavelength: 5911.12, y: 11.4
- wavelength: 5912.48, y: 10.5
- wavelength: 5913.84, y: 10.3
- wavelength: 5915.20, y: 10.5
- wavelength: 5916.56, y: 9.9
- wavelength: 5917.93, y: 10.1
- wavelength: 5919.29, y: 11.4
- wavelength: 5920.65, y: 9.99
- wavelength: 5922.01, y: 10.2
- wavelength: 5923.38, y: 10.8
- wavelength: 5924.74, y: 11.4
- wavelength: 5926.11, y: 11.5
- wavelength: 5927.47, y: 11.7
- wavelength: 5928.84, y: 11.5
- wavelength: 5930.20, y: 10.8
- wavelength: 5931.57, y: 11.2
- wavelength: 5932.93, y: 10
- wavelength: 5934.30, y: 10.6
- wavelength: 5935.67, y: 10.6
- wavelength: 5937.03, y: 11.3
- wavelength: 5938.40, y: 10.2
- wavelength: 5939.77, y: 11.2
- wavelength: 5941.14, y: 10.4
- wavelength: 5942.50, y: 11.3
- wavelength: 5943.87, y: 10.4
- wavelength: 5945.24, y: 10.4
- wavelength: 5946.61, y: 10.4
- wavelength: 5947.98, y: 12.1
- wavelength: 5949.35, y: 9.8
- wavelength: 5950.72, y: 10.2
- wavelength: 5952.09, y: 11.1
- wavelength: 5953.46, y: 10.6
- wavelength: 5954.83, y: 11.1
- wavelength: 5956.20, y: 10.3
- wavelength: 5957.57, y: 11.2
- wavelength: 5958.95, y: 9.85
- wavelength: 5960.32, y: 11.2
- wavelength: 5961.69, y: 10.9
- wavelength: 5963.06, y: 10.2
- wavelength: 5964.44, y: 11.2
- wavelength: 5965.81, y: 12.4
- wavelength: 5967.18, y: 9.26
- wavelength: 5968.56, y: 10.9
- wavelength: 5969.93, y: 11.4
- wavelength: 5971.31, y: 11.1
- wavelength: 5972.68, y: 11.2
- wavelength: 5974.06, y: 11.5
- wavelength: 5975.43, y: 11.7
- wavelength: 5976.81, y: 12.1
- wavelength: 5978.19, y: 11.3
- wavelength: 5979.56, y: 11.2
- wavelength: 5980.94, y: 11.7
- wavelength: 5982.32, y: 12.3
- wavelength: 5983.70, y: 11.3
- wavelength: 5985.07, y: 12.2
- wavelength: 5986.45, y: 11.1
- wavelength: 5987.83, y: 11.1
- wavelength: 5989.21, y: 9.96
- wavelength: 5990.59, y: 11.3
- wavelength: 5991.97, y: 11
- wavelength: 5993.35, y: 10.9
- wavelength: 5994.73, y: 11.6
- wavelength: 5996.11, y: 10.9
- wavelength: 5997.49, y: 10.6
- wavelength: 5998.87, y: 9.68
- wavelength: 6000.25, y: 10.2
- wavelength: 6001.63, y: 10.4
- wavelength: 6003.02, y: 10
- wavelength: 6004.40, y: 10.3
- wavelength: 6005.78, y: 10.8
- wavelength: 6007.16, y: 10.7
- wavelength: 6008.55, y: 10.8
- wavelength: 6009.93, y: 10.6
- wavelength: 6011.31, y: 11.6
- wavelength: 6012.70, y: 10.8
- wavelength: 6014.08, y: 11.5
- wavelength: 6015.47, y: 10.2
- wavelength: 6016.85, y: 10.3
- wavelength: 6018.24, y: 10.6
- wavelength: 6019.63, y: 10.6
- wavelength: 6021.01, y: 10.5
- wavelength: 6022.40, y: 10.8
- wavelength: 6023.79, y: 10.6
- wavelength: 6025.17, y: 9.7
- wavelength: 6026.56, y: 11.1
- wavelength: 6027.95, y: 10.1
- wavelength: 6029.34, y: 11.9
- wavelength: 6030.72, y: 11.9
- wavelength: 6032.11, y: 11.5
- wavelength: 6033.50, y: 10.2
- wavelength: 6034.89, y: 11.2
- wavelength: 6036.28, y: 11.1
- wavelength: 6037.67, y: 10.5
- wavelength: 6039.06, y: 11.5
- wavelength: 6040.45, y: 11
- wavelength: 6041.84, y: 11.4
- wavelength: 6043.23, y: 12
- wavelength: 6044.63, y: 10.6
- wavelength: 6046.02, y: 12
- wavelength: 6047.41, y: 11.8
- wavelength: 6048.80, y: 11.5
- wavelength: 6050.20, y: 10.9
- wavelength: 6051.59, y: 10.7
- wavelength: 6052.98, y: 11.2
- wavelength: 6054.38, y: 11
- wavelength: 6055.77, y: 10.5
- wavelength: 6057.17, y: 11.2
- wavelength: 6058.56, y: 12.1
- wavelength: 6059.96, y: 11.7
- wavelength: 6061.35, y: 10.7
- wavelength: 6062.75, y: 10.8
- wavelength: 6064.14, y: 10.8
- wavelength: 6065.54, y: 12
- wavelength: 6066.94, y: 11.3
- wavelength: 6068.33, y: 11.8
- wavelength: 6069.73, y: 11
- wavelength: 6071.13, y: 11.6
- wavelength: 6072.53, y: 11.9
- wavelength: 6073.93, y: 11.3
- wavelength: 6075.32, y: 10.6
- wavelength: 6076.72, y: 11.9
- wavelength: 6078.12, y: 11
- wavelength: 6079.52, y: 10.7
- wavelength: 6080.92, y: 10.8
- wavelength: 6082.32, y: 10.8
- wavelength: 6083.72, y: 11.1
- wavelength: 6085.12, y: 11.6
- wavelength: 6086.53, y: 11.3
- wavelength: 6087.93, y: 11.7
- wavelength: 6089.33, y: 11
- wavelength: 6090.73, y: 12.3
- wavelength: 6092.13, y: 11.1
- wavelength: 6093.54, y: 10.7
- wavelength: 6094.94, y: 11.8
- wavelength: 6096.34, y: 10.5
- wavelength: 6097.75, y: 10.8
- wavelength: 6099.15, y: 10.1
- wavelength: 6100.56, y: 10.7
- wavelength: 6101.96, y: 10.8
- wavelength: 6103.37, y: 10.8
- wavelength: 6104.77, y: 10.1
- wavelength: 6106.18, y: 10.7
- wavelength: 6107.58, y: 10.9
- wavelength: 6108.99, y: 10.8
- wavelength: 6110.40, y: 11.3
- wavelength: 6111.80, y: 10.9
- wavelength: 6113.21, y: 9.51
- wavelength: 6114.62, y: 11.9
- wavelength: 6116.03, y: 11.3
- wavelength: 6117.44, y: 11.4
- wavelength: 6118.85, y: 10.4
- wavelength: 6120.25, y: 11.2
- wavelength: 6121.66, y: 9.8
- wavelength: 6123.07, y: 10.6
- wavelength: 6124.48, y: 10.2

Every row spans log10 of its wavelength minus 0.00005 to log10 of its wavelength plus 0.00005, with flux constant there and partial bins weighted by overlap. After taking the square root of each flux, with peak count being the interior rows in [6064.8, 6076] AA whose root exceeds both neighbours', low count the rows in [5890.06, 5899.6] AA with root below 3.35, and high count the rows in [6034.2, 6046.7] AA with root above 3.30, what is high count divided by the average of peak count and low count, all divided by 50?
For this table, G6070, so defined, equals 0.031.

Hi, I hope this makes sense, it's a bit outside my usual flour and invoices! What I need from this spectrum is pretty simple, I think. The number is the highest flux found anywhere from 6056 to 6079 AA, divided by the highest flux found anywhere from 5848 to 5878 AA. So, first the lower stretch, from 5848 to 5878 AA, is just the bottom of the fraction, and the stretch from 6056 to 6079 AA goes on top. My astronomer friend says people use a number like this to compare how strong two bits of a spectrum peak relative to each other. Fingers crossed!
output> 1.00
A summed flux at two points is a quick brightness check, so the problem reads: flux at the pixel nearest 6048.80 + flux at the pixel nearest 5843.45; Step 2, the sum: 22.5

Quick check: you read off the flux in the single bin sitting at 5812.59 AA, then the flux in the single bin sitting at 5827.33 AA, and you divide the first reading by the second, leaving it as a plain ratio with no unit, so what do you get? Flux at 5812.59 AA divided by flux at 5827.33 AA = 1.02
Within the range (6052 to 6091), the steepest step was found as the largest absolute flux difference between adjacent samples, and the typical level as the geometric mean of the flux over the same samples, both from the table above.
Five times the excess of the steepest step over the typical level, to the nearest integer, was -50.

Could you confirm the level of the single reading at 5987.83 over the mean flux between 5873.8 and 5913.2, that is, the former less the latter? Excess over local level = 1.0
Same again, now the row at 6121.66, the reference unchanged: -0.3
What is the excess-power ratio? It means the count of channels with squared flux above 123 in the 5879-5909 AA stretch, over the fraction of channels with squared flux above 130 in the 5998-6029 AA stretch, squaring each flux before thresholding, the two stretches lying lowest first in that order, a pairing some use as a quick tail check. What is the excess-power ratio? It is 33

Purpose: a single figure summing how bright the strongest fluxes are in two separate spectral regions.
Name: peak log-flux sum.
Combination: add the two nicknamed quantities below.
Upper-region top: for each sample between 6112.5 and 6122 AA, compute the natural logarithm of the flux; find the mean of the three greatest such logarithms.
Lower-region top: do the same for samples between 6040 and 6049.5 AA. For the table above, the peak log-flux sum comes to 4.92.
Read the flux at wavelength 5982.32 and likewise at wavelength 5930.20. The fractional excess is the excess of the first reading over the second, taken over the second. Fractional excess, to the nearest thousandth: 0.139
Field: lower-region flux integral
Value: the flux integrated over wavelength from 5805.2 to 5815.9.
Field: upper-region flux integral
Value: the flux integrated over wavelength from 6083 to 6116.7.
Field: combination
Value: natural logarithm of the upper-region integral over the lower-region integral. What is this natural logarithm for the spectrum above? 1.1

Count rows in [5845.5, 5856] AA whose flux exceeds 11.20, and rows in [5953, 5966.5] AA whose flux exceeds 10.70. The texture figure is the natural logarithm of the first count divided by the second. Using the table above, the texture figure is -1.10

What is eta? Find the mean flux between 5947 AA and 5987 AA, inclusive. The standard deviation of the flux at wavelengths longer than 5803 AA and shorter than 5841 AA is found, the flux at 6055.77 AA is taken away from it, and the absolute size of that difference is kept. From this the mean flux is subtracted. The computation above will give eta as -1.1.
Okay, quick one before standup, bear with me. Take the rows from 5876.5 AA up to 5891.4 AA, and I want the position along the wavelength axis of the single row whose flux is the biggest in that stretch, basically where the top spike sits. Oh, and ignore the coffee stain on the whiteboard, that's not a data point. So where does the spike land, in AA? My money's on 5881.25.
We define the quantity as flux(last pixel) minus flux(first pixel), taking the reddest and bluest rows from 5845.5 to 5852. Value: 1.0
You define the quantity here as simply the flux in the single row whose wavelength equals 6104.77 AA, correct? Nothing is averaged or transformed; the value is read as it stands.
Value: 10.1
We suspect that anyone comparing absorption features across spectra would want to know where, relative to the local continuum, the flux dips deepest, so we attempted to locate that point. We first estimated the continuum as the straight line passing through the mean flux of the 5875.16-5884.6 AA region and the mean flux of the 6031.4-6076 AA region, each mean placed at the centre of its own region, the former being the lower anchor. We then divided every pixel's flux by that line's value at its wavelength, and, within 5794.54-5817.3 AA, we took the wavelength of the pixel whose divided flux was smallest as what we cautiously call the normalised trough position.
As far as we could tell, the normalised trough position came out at 5815.26 AA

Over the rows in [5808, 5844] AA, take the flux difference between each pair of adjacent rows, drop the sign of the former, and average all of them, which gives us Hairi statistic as 0.59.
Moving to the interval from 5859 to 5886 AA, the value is 0.66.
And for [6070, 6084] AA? 0.50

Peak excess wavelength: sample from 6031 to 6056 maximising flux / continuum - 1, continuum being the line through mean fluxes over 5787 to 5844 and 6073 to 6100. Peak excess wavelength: 6046.02 AA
